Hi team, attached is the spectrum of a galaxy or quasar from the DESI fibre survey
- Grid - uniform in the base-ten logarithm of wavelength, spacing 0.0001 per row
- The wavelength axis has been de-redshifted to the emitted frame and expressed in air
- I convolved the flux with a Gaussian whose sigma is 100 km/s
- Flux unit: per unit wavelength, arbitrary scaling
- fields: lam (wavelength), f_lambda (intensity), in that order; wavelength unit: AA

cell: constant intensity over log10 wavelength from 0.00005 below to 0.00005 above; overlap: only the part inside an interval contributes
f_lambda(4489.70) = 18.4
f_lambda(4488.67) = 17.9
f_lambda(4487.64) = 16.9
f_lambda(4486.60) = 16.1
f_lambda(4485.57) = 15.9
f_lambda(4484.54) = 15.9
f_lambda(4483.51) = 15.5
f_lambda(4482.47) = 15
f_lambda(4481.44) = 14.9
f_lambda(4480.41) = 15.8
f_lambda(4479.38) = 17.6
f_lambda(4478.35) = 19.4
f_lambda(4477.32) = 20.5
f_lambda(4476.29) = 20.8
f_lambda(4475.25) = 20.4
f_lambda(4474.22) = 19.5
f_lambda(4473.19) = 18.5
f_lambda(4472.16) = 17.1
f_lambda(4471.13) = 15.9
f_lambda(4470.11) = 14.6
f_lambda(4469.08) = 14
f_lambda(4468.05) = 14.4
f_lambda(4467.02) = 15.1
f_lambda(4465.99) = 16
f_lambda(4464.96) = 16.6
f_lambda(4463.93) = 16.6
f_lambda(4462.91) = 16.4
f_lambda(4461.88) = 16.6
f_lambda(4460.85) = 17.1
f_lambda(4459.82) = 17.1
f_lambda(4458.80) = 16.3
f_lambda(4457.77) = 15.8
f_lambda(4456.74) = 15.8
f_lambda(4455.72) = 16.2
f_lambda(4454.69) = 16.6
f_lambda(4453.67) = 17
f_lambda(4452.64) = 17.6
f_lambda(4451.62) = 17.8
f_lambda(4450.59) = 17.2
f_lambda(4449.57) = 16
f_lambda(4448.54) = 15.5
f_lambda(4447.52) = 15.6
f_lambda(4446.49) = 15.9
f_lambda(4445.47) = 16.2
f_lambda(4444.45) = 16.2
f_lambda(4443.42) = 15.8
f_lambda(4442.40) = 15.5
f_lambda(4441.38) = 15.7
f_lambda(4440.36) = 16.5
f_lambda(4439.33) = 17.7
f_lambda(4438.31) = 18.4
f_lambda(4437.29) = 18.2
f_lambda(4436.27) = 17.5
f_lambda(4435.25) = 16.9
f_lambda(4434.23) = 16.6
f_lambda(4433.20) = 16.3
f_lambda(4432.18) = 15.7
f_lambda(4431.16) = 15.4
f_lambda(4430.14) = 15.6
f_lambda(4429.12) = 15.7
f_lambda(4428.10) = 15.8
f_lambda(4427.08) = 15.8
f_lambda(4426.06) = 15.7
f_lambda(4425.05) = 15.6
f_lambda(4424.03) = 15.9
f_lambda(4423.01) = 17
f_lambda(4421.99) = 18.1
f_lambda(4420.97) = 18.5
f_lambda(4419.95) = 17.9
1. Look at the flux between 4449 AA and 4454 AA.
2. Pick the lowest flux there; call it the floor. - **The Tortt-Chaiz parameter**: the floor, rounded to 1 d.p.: 16.0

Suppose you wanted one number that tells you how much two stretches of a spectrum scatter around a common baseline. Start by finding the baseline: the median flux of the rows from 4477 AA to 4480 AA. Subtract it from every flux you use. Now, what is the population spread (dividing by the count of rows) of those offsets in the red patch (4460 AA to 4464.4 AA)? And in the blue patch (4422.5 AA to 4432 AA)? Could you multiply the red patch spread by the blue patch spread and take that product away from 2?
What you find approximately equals 1.9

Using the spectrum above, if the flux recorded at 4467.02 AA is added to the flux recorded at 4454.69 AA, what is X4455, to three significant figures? 31.7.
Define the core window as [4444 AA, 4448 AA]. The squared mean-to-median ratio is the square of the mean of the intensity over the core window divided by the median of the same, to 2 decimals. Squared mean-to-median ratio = 0.99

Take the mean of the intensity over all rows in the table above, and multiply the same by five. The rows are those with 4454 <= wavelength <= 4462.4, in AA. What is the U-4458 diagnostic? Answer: 82.2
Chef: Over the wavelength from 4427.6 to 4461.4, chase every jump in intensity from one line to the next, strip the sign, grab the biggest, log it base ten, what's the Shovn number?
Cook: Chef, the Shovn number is 0.08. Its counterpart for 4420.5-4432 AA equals 0.04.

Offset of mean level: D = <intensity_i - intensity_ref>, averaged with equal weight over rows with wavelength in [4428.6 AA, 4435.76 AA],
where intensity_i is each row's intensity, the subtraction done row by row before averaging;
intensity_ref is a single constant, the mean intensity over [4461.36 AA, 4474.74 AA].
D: -0.23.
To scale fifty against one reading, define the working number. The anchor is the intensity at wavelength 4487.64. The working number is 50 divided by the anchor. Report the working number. 3.0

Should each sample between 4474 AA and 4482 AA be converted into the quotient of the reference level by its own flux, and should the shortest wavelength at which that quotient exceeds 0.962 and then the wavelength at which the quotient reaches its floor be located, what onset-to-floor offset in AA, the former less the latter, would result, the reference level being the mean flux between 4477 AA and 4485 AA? 4.1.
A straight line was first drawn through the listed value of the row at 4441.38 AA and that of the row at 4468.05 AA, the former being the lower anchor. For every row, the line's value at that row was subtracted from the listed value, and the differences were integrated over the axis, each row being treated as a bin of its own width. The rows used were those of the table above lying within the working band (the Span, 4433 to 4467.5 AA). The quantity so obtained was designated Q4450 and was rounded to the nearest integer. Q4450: 44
